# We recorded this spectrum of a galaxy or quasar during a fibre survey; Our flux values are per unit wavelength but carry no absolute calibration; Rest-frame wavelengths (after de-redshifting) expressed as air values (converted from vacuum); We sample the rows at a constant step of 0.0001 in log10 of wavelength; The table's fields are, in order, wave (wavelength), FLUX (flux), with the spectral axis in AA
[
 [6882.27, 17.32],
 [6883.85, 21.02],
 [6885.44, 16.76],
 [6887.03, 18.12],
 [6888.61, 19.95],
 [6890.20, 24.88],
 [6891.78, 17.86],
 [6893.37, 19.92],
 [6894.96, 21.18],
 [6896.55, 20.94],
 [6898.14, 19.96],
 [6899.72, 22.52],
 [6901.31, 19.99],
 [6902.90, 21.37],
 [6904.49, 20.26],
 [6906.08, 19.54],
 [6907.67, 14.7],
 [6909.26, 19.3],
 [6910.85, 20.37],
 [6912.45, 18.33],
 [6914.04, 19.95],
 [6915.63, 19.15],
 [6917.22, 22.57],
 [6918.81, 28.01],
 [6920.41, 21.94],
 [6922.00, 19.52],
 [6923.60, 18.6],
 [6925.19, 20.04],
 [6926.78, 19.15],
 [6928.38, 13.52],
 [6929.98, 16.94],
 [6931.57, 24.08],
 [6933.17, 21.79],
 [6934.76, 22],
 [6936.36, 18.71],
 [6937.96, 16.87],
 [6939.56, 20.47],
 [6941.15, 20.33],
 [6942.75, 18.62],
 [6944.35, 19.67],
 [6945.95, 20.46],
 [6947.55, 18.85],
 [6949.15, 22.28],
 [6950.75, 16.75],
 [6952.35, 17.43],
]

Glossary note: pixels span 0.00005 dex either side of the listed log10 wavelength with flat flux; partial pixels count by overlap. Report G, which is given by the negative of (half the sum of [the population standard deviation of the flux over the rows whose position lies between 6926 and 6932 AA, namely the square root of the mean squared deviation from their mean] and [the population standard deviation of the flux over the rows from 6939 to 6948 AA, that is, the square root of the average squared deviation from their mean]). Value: -2.3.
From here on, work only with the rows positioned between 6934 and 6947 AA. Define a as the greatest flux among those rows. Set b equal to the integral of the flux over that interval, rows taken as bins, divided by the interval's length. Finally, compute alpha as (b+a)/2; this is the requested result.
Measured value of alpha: 20.8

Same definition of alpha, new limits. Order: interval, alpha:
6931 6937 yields 22.9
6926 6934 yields 21.6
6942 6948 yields 19.9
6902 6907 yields 20.8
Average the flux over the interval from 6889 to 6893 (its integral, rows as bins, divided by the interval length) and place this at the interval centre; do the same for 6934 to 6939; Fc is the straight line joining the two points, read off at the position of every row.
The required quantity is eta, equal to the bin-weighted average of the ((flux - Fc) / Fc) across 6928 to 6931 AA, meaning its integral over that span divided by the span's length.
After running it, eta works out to -0.17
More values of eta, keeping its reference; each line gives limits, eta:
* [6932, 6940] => 0.05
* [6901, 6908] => -0.05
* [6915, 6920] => 0.17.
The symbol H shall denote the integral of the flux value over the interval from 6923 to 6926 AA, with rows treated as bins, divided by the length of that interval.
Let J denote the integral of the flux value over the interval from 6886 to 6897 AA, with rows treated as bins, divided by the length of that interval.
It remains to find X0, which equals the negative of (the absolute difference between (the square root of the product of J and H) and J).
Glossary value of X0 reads -0.4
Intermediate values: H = 19.4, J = 20.3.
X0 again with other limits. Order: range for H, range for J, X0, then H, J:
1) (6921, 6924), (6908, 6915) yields -0.1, 19.3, 19.2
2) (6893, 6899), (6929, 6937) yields 0.0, 20.6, 20.6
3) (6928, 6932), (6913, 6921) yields -2.1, 18.1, 22.2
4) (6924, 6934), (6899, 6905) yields -0.9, 19.3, 21.0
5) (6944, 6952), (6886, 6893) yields -0.3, 19.5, 20.1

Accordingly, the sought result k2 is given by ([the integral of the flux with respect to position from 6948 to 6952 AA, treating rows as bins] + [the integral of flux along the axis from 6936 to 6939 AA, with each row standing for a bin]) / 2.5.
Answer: 52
